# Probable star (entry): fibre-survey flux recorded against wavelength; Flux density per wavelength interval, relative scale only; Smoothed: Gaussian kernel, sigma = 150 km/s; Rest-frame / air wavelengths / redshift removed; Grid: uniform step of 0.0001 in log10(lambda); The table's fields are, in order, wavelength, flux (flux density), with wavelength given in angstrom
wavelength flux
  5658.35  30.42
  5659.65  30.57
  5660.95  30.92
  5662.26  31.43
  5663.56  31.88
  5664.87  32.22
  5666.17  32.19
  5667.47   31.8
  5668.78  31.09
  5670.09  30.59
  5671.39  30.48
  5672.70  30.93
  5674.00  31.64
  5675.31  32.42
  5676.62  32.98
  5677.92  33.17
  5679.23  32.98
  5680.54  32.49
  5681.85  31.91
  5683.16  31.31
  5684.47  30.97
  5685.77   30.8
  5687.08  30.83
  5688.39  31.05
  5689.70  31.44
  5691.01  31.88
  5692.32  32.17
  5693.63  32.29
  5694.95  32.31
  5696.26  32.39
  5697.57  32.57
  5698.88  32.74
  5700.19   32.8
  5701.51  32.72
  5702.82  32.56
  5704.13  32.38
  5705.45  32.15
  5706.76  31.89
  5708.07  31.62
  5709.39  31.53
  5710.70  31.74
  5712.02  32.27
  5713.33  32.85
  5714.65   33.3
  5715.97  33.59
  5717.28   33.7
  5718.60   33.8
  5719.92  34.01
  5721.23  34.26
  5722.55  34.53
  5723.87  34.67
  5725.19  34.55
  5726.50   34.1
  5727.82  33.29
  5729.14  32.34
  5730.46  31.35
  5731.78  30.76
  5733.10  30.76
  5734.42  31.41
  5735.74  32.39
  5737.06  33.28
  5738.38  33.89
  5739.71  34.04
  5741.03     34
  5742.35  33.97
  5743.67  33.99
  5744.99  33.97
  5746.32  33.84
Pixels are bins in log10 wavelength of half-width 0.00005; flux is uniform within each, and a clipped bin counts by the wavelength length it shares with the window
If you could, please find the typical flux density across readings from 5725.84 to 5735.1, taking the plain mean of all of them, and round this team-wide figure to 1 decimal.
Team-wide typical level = 32.0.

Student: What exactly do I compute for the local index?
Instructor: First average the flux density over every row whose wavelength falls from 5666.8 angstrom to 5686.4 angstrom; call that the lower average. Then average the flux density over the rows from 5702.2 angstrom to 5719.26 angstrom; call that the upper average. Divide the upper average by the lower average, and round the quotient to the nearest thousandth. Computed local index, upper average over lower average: 1.027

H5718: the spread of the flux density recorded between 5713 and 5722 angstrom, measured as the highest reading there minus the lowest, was 1.4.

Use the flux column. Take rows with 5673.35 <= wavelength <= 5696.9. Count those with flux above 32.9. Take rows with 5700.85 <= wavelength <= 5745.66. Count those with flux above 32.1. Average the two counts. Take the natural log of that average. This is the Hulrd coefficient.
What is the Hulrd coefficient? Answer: 2.7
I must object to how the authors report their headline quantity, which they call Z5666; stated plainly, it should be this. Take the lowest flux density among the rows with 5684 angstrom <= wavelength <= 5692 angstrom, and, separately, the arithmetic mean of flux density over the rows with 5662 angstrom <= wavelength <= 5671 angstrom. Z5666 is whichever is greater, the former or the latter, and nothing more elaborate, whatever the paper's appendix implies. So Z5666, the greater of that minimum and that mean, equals 31.6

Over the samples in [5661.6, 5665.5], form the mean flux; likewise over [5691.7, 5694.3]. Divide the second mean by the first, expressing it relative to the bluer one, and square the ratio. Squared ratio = 1.02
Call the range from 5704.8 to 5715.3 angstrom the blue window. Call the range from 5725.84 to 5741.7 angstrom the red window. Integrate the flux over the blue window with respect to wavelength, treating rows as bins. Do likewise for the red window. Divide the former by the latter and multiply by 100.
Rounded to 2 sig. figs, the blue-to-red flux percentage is 65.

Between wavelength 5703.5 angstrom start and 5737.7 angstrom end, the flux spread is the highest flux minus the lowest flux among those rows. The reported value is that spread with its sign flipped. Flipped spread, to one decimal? -3.9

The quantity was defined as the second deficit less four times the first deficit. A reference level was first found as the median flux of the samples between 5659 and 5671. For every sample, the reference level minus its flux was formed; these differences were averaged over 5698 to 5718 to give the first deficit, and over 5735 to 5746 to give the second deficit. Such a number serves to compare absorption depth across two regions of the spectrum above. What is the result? 2.1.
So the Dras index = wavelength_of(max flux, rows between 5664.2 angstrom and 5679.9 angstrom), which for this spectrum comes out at 5677.92 angstrom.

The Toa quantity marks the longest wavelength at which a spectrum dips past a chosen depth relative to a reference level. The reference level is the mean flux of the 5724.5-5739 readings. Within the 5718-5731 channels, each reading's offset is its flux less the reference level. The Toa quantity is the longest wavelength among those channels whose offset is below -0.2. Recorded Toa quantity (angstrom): 5730.46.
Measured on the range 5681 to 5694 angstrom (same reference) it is 5693.63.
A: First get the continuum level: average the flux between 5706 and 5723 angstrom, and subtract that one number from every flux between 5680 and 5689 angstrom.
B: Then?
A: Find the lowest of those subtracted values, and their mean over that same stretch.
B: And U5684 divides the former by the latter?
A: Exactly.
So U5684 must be 1.3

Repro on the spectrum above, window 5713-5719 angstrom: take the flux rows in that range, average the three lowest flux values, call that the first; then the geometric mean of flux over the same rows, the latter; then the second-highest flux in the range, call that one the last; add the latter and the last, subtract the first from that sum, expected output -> 33.9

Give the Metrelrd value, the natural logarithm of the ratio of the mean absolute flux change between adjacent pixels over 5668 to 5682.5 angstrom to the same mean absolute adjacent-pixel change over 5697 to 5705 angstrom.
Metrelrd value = 1.3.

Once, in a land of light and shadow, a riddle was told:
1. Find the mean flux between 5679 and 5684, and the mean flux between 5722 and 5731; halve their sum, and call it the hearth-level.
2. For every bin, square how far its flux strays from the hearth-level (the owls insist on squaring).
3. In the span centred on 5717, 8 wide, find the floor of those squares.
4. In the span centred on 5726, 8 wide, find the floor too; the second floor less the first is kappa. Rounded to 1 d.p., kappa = 0.2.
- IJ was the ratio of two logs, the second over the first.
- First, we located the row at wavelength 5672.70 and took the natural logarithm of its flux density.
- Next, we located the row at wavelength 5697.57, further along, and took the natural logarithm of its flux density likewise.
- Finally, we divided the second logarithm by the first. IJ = 1.02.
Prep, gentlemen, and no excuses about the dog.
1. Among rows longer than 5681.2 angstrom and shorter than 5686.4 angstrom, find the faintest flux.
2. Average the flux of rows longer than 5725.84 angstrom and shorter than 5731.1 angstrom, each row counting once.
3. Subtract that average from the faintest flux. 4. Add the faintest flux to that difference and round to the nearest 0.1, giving 28.8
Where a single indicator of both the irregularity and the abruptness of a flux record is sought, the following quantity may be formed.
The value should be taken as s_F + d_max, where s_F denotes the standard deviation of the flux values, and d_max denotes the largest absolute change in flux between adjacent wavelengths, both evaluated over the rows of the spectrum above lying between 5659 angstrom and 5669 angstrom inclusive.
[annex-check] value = 1.3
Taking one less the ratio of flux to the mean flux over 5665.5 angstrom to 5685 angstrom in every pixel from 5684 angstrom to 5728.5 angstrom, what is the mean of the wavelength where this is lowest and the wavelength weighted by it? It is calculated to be 5722.1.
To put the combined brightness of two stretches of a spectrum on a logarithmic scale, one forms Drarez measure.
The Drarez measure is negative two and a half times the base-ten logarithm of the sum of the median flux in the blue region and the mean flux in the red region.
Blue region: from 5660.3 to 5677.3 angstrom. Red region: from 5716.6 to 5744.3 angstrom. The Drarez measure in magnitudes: -4.53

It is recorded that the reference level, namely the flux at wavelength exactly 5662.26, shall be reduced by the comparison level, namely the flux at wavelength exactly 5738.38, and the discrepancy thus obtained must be -2.5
